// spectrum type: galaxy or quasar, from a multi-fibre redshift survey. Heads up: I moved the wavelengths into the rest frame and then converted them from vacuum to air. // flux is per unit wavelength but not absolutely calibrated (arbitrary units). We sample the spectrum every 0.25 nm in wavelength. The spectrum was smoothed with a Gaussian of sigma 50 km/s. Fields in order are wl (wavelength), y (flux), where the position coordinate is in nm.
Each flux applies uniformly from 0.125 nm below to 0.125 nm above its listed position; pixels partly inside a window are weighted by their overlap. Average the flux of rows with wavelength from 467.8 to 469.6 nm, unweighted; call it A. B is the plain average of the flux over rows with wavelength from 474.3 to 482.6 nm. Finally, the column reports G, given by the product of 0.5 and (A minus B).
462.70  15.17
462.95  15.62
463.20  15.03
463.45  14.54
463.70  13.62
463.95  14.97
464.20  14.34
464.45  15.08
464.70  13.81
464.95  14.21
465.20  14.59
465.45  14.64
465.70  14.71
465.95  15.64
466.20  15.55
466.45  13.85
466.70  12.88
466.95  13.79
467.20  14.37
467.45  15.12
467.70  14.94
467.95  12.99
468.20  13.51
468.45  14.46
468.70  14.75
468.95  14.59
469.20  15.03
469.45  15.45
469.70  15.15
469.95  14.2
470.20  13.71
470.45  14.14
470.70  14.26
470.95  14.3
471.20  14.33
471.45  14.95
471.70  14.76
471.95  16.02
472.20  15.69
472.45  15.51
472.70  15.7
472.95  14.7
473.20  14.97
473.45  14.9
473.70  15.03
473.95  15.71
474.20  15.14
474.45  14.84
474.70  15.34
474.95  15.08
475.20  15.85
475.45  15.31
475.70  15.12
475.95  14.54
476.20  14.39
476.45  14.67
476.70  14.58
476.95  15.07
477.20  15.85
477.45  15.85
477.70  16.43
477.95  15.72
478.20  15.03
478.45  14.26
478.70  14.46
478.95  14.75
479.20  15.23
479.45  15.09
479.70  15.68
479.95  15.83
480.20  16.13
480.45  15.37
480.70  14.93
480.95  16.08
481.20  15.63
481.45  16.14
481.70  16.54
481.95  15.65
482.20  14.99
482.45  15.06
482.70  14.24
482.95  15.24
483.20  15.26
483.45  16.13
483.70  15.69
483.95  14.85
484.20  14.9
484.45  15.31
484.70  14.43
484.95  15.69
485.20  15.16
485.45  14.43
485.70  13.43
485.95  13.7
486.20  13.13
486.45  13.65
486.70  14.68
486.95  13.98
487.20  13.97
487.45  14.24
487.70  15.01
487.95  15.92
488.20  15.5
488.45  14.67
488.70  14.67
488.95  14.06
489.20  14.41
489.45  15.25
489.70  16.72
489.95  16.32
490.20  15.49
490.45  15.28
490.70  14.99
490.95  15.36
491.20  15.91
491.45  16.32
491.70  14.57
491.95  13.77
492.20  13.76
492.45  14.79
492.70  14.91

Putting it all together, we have -0.46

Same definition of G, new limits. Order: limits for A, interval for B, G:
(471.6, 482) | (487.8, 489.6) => 0.20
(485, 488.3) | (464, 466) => -0.13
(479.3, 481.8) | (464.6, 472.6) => 0.59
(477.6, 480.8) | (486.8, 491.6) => 0.07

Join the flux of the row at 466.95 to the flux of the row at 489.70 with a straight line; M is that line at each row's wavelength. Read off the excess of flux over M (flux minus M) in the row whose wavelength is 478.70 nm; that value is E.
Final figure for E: -0.8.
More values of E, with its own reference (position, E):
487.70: -1.5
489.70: 0.0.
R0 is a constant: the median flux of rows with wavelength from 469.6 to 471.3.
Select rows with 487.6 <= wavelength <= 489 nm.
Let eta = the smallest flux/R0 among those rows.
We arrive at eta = 0.99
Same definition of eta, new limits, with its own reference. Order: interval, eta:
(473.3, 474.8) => 1.04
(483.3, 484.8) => 1.01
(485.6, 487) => 0.92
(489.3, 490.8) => 1.05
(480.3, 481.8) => 1.05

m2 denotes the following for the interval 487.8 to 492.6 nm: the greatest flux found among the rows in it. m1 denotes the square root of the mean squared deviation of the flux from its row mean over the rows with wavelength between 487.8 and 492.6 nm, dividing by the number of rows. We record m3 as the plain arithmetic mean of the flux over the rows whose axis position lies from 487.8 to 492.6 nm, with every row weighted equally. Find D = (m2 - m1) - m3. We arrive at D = 0.7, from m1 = 0.83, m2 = 16.72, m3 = 15.1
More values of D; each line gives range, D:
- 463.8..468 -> 0.4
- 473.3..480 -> 0.7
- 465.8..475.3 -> 0.5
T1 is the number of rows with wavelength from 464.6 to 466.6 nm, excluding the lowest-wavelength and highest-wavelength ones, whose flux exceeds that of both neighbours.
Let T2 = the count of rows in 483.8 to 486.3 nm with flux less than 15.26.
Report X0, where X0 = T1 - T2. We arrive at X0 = -7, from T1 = 1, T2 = 8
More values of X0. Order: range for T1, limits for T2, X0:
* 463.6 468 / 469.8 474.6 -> -10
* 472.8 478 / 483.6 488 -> -8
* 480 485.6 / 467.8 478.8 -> -25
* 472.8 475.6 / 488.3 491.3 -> -2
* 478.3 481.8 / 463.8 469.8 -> -18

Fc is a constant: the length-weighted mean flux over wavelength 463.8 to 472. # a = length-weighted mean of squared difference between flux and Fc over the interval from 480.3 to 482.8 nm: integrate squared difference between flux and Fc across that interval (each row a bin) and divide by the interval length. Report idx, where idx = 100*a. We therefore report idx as 137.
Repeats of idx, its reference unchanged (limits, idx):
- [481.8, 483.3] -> 57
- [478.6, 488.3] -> 94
